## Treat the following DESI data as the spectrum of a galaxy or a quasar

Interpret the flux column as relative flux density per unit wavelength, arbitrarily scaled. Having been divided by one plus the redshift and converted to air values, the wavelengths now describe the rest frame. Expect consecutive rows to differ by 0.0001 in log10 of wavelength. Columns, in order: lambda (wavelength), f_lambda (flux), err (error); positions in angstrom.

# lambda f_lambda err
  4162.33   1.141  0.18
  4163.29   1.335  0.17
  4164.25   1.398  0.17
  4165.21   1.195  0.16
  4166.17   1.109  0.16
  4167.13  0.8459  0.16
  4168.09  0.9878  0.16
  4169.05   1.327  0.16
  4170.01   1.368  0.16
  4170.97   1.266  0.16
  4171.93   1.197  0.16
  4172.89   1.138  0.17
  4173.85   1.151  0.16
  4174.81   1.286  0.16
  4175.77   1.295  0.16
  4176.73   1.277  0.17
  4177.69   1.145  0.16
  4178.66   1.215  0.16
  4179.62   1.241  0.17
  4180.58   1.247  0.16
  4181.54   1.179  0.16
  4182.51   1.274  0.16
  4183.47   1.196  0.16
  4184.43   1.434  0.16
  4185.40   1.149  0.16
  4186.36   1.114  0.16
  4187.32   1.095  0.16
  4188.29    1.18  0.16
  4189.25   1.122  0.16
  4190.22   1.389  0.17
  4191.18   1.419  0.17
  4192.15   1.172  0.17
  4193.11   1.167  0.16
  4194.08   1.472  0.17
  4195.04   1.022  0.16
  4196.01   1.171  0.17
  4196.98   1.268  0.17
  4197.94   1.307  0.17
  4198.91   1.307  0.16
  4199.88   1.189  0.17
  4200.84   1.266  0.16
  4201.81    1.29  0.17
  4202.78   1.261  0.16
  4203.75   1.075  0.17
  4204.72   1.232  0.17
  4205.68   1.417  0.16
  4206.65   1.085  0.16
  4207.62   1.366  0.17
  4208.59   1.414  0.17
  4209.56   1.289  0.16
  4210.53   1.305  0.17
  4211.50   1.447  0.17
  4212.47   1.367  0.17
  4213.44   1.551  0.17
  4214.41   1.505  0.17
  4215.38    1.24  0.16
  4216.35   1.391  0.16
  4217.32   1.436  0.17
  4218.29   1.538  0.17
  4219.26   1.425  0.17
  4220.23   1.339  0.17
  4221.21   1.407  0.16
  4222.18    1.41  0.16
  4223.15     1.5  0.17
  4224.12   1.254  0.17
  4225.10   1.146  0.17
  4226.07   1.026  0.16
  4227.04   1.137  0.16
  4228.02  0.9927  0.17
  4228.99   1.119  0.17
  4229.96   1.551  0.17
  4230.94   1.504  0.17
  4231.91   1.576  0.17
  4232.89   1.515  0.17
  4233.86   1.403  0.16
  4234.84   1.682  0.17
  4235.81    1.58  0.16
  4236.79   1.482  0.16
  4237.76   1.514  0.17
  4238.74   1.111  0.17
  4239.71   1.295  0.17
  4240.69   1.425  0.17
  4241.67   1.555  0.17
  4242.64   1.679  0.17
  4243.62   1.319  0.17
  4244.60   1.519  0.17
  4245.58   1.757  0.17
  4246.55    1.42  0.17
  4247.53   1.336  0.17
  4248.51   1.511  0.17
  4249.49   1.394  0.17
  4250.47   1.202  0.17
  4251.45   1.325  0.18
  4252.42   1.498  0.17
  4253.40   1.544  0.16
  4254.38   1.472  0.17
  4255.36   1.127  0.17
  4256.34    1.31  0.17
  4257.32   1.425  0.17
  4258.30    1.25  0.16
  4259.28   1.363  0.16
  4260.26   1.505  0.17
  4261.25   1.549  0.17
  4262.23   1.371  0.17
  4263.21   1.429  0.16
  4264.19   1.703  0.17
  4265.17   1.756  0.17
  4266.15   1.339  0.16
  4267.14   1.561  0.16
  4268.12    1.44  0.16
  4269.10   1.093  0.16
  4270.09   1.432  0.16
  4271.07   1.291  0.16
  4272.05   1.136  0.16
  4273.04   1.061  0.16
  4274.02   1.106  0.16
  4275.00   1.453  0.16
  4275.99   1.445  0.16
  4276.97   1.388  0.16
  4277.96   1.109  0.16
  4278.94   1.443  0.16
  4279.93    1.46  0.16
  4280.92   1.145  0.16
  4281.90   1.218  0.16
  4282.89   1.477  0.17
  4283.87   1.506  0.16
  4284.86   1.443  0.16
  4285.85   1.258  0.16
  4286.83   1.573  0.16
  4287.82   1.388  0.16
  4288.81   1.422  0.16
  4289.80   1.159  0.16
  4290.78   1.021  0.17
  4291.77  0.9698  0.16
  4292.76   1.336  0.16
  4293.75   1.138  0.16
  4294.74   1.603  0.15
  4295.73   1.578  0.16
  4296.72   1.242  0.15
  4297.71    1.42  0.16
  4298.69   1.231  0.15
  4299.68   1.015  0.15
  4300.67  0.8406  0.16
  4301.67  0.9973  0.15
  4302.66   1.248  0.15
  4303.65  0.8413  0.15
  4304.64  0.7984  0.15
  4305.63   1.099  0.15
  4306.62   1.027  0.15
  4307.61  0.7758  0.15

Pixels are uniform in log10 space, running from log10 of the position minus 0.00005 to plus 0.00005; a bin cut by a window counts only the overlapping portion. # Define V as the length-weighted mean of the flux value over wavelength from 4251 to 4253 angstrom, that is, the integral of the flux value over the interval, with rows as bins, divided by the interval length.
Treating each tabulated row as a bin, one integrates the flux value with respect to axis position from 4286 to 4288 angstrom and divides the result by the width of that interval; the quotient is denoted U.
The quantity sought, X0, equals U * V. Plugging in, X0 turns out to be 2.1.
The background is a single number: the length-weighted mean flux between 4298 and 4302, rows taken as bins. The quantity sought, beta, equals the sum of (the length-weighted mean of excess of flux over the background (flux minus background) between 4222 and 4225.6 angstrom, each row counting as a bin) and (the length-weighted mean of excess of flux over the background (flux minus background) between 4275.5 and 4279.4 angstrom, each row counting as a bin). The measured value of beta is 0.6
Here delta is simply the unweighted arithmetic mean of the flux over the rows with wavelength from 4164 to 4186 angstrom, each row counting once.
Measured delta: 1.21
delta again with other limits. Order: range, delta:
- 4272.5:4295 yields 1.31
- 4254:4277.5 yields 1.38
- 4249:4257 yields 1.36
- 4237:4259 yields 1.41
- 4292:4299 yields 1.36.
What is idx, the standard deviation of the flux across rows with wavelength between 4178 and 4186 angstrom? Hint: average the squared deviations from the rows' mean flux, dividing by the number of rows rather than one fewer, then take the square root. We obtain 0.082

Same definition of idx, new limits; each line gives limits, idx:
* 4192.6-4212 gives 0.121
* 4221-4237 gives 0.207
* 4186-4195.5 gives 0.146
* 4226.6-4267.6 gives 0.177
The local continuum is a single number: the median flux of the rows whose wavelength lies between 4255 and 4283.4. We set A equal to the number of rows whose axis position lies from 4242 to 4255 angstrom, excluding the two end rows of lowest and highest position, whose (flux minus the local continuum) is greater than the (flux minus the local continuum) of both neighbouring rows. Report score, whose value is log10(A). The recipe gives 0.48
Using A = 3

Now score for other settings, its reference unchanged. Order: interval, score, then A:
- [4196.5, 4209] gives 0.30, 2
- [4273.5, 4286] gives 0.48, 3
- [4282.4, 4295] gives 0.60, 4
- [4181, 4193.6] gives 0.60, 4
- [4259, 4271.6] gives 0.60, 4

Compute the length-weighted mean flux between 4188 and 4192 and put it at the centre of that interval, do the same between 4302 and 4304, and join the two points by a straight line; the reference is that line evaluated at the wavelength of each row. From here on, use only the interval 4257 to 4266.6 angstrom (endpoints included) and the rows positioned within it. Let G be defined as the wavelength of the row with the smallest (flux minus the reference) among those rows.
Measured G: 4258.30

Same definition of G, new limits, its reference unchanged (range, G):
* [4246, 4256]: 4255.36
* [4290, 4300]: 4291.77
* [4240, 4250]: 4243.62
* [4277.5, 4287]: 4277.96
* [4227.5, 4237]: 4228.02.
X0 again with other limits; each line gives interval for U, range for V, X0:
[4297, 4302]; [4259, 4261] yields 1.6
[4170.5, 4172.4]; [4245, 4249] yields 1.9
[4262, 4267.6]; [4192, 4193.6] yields 1.8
